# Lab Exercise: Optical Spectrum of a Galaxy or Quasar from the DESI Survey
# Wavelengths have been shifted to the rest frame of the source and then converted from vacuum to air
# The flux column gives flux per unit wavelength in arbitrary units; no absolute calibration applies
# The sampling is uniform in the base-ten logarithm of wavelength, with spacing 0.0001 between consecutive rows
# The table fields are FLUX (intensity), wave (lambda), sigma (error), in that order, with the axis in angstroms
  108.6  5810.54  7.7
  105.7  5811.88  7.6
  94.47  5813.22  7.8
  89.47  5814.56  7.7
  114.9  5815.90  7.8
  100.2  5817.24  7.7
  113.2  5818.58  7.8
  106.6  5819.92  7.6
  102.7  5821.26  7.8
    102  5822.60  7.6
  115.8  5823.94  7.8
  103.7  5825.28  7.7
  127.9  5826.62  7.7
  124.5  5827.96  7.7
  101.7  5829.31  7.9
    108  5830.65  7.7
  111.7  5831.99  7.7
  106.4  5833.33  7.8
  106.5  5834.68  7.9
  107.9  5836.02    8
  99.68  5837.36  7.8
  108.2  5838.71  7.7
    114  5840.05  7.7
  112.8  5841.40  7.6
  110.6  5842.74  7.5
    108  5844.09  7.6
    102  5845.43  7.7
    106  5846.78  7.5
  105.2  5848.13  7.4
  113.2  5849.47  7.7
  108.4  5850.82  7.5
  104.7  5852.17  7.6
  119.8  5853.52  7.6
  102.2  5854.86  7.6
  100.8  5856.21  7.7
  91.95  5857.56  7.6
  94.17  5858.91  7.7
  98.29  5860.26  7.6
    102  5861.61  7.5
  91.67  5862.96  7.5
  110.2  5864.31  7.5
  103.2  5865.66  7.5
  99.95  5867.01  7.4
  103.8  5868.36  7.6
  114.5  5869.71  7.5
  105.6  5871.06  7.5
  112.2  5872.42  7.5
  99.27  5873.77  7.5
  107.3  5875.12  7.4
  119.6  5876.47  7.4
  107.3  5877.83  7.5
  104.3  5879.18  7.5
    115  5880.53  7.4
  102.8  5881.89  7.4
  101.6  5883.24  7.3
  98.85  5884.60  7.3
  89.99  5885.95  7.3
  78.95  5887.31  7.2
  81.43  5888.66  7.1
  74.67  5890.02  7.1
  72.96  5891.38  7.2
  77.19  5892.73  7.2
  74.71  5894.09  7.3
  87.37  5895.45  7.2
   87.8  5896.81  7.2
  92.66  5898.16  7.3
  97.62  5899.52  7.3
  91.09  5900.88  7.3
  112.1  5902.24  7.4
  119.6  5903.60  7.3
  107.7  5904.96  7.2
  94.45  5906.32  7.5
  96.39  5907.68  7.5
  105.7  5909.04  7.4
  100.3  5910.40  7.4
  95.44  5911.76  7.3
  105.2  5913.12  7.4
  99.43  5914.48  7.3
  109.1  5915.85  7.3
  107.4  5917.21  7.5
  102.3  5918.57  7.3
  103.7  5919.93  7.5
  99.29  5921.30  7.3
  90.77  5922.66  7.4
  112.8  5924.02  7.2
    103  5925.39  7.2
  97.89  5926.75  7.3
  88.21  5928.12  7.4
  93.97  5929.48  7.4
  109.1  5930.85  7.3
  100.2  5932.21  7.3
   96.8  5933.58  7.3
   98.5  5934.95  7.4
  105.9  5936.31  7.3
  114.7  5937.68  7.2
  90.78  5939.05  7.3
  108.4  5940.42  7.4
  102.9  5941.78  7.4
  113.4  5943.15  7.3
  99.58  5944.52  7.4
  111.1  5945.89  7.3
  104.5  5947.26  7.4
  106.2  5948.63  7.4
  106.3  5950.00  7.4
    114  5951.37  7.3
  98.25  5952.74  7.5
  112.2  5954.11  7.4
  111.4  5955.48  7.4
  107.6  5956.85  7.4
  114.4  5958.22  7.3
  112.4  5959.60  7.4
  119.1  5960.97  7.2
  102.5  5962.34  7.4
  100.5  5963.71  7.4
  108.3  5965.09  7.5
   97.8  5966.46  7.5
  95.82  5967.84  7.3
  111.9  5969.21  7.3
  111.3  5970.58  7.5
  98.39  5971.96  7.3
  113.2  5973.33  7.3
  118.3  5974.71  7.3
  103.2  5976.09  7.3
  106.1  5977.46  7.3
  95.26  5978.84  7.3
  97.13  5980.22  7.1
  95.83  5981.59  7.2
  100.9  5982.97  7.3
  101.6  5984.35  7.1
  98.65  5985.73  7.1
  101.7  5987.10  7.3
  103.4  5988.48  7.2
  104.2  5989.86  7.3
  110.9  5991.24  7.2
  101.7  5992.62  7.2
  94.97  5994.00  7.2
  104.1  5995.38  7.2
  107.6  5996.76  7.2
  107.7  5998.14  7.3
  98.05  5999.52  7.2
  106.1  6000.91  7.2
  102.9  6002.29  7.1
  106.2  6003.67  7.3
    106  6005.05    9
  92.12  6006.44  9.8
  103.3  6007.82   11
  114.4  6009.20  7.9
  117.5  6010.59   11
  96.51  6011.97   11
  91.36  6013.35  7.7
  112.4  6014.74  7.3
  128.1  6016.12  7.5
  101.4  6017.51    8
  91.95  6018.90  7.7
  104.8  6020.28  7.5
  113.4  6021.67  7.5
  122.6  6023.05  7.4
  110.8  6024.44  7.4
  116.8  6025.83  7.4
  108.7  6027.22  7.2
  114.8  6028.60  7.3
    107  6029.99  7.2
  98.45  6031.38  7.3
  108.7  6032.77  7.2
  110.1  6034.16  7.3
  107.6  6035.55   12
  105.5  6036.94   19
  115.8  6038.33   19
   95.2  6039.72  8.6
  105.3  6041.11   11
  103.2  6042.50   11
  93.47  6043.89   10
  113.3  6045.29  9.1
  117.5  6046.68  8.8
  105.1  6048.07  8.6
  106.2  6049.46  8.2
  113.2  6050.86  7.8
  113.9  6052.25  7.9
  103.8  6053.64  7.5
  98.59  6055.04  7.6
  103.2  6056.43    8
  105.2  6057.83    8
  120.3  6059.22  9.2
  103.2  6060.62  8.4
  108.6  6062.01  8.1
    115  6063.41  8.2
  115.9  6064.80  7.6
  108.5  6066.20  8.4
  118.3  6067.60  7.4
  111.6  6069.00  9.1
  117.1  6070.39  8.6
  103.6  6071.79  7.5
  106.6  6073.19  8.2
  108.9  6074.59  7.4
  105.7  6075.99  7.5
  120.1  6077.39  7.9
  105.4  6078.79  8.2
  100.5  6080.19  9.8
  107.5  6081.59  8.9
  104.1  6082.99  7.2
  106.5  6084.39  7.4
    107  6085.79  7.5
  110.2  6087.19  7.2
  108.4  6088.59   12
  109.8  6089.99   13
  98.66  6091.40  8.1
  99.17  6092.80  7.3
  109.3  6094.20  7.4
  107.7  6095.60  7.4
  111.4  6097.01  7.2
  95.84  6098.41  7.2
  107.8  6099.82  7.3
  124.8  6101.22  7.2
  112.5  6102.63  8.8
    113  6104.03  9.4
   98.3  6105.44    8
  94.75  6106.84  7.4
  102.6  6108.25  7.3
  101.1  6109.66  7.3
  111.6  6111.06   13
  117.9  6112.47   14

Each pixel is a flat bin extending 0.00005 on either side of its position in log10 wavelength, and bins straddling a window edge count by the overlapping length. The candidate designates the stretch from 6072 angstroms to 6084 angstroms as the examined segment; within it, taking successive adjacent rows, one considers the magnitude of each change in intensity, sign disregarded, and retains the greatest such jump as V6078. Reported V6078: 15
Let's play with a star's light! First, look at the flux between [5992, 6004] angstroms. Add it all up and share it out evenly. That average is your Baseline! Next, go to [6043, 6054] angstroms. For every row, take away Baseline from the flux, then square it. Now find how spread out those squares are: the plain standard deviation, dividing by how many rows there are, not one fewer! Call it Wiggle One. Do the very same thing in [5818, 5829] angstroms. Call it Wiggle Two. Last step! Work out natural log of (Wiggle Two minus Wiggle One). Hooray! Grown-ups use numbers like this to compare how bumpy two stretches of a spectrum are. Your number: 5.0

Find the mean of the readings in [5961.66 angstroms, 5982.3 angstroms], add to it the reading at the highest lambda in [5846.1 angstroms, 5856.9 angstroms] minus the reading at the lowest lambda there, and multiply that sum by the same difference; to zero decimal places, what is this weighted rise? -512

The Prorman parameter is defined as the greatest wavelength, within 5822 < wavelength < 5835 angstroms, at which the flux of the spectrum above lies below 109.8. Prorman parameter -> 5834.68 angstroms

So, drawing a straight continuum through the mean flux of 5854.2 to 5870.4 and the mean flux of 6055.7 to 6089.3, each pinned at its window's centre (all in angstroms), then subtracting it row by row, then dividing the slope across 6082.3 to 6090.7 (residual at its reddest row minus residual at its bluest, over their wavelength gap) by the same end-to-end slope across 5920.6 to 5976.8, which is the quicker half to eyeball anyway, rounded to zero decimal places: 24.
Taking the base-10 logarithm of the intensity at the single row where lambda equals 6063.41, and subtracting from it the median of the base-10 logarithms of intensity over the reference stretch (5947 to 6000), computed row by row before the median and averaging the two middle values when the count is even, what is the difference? 0.04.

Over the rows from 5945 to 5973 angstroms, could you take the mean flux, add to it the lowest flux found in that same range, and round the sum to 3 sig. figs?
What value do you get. 203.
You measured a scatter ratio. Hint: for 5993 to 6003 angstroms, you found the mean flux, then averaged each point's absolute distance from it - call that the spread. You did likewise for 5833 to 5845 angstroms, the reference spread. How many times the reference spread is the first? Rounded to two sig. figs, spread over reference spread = 1.3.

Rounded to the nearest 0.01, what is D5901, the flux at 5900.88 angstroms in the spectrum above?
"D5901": 91.09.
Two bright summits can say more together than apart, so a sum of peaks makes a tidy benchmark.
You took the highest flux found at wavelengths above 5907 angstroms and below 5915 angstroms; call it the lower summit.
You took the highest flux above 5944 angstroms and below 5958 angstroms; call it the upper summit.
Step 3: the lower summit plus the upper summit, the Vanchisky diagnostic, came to 220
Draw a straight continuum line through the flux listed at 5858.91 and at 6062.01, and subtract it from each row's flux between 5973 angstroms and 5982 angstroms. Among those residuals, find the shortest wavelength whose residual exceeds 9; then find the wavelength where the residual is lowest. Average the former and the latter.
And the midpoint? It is 5976.1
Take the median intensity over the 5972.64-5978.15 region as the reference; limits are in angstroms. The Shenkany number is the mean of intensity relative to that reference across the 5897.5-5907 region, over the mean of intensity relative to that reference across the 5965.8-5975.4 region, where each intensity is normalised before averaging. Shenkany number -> 0.96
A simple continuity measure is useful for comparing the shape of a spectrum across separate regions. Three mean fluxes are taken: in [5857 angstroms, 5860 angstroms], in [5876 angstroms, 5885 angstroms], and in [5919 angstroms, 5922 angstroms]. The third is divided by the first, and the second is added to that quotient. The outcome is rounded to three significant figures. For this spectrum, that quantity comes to 108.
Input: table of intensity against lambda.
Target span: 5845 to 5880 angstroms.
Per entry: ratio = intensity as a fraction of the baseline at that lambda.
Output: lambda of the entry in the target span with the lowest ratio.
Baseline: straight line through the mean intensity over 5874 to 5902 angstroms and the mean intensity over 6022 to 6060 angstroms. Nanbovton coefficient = 5862.96 angstroms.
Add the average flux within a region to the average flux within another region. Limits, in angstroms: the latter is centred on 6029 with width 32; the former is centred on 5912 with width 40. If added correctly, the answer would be 206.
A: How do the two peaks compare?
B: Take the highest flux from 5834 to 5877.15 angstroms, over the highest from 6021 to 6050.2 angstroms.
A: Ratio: 0.98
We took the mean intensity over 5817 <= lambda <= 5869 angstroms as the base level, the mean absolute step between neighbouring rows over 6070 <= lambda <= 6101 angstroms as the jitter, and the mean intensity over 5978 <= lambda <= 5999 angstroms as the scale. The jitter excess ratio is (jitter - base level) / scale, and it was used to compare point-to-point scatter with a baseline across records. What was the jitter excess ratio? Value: -0.99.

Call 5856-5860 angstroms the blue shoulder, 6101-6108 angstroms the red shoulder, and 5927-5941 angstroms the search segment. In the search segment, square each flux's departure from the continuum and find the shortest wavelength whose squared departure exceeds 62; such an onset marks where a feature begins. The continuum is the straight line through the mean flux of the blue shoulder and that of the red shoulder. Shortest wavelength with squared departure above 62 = 5928.12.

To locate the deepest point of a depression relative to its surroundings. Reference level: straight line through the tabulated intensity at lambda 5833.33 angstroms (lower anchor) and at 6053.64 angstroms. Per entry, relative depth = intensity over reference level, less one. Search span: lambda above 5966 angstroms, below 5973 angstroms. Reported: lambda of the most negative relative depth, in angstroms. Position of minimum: 5967.84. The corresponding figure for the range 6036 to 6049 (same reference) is 6043.89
